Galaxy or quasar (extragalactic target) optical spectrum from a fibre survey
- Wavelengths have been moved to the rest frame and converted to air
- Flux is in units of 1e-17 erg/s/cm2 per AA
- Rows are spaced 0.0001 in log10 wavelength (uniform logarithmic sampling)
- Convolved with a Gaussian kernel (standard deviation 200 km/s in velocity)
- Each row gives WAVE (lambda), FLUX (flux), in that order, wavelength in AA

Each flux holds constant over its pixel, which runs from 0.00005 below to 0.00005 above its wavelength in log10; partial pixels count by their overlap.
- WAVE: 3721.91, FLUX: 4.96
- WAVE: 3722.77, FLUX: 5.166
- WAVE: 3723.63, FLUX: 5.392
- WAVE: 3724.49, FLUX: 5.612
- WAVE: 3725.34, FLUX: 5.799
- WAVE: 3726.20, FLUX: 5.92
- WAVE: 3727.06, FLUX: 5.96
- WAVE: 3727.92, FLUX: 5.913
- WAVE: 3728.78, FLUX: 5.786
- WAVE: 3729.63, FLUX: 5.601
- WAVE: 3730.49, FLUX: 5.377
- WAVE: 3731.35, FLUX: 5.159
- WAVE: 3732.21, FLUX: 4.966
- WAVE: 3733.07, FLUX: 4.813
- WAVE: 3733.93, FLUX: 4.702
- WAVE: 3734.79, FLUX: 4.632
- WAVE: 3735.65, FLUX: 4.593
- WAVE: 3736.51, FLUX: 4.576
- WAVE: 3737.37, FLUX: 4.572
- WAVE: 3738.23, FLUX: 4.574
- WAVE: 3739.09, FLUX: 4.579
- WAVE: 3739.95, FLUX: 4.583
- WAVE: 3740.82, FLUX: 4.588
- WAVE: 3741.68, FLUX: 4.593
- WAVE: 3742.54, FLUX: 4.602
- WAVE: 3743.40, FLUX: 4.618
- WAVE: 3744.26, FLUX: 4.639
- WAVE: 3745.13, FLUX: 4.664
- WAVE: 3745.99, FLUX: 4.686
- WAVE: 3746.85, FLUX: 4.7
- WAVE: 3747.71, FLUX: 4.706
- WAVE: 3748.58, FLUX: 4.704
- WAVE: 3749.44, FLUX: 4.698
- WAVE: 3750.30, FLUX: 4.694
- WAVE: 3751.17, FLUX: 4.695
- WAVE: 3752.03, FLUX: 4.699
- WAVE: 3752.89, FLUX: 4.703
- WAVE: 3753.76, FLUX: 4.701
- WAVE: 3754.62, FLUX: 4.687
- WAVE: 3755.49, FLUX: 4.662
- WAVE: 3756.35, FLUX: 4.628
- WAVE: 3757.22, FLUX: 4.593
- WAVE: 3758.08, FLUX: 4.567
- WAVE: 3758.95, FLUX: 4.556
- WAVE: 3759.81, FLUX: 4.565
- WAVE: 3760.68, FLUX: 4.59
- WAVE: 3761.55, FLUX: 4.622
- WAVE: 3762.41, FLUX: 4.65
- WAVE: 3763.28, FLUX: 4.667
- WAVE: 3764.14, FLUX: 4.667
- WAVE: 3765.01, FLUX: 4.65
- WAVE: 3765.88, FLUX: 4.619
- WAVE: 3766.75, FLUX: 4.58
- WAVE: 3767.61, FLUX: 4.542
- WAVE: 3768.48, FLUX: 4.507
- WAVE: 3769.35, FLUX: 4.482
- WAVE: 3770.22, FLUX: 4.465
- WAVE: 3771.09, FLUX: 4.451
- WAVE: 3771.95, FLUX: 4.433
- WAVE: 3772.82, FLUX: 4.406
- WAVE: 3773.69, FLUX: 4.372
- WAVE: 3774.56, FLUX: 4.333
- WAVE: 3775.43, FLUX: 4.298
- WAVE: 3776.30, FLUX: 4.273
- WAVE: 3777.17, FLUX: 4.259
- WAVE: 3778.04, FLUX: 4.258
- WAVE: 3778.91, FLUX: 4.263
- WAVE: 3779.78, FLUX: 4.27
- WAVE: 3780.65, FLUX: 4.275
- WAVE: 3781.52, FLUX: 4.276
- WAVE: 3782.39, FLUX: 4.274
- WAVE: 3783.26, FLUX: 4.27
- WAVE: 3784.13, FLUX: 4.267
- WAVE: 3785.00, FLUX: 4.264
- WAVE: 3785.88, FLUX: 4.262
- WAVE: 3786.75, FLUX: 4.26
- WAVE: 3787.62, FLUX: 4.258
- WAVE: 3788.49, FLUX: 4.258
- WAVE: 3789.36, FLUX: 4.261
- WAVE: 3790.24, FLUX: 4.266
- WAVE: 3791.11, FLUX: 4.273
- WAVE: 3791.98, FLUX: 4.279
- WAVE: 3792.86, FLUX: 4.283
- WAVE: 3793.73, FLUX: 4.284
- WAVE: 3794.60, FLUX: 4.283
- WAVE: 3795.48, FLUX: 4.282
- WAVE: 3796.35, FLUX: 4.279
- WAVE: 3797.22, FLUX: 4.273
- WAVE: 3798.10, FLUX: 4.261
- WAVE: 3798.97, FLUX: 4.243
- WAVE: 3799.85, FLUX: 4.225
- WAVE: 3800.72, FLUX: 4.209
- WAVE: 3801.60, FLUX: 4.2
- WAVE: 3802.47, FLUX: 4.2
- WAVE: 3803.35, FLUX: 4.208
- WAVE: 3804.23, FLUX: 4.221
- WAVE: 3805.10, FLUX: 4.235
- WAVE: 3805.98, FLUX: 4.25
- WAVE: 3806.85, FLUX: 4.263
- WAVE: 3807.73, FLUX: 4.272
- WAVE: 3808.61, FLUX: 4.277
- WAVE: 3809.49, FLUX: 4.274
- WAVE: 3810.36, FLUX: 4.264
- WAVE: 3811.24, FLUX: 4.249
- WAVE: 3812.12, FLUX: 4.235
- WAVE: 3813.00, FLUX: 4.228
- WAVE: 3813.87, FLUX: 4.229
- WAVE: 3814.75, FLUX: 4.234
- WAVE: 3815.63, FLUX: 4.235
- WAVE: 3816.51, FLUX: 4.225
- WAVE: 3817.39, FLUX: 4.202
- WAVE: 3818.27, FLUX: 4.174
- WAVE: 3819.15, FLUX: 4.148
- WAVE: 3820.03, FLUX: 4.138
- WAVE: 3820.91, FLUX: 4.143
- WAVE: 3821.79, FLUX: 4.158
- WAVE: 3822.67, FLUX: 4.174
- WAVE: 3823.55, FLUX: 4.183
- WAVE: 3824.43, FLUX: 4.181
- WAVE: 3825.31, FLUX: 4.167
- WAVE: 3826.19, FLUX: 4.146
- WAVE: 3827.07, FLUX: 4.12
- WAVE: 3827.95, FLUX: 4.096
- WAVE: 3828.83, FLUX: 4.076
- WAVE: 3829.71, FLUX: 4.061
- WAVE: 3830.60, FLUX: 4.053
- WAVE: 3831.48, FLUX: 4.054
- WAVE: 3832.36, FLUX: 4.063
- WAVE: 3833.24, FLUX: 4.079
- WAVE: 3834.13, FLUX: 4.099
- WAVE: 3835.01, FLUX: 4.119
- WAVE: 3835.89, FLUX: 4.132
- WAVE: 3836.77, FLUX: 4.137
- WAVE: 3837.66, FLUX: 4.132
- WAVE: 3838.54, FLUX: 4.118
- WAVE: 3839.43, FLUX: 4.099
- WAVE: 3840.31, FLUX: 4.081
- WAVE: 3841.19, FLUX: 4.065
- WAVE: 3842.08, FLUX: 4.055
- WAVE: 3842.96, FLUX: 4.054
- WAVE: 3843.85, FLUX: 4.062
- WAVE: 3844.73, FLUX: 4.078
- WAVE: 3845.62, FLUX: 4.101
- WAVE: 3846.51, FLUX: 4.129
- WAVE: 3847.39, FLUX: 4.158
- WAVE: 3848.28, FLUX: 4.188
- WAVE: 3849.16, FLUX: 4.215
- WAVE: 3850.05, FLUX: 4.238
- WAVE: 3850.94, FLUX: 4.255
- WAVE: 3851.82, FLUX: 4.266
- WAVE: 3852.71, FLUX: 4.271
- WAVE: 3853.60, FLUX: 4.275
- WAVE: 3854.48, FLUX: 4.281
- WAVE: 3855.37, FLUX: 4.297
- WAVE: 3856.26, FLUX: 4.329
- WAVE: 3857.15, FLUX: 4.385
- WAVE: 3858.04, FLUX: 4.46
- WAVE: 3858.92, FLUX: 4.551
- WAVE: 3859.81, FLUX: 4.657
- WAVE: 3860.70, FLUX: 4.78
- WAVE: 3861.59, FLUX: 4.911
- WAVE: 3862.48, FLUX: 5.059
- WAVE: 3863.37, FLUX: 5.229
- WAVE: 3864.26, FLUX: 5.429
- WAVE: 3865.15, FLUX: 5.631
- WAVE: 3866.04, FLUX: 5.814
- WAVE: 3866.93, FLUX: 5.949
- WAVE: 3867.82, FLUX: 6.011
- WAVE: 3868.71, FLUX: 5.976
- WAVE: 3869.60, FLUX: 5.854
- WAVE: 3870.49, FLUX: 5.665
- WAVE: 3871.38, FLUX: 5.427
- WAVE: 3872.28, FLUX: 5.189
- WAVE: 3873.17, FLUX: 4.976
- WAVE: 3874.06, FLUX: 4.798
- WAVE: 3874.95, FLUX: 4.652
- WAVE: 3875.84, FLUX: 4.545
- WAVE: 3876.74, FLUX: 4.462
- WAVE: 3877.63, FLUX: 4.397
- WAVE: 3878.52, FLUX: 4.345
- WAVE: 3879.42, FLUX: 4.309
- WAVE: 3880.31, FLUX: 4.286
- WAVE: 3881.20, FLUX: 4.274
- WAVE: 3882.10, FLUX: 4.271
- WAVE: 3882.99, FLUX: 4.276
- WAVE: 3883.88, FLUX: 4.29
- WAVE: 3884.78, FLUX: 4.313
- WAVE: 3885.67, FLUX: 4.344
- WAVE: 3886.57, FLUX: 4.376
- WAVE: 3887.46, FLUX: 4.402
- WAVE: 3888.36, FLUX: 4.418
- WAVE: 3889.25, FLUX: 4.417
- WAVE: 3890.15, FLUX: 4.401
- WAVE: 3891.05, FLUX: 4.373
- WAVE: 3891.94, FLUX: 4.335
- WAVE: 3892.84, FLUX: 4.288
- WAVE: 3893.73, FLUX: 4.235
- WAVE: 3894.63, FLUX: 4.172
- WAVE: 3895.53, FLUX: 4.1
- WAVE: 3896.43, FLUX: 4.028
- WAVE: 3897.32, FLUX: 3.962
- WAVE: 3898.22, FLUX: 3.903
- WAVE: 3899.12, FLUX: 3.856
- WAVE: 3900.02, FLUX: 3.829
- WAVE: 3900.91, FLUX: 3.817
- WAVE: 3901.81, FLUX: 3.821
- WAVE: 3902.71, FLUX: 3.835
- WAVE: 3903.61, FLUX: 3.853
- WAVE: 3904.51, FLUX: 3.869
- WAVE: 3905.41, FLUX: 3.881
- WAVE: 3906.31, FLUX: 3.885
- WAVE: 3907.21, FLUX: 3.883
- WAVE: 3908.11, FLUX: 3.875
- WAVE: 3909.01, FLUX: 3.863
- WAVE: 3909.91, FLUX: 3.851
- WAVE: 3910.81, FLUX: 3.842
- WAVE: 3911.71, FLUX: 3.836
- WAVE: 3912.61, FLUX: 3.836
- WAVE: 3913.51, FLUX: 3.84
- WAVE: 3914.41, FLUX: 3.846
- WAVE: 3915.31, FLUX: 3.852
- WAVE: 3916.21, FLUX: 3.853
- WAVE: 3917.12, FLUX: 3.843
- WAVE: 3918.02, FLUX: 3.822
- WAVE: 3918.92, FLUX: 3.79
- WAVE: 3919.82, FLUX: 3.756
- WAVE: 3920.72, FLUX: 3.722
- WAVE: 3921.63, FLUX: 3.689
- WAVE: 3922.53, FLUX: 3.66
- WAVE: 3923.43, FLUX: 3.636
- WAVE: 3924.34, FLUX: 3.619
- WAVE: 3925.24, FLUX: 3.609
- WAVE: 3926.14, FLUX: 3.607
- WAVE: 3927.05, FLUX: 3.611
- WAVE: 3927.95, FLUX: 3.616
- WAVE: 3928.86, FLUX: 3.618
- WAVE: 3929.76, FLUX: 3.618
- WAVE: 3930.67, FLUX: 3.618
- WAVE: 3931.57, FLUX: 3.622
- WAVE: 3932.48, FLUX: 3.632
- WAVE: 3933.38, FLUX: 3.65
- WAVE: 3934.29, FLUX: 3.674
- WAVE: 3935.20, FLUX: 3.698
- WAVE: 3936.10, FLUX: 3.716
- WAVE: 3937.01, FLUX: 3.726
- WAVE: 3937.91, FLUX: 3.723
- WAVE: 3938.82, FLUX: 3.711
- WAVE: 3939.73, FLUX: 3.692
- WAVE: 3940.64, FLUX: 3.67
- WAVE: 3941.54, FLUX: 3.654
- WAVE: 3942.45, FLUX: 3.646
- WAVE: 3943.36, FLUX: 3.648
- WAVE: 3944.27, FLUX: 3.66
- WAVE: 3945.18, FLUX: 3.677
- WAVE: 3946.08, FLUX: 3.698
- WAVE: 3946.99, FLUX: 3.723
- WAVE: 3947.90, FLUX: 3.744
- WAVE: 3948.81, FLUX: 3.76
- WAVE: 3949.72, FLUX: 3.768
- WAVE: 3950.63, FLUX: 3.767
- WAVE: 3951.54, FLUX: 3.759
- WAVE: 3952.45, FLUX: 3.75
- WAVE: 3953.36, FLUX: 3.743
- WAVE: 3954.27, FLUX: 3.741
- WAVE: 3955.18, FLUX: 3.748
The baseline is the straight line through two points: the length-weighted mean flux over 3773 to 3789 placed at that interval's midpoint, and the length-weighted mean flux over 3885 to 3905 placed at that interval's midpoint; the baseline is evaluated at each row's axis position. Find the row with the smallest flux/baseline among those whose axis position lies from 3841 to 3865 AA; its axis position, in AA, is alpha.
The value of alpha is 3842.08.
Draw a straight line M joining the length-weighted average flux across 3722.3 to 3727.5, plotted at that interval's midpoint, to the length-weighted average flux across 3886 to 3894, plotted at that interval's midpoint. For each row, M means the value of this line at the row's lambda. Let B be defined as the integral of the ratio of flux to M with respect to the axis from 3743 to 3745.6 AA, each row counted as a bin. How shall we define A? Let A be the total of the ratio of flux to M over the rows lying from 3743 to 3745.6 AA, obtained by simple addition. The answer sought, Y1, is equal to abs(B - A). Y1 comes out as 0.34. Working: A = 2.54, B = 2.2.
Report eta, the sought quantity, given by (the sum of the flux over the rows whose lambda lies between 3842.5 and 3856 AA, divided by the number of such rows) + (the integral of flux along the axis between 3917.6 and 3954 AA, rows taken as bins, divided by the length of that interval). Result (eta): 7.9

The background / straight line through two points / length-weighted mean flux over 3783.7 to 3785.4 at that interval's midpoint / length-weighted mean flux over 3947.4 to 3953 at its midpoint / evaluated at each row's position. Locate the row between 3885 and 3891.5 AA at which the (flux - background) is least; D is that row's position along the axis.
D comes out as 3885.67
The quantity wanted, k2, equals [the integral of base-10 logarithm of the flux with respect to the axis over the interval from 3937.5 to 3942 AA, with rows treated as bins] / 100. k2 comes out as 0.0255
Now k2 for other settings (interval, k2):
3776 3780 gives 0.0252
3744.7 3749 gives 0.0289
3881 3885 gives 0.0253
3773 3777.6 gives 0.0292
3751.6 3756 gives 0.0296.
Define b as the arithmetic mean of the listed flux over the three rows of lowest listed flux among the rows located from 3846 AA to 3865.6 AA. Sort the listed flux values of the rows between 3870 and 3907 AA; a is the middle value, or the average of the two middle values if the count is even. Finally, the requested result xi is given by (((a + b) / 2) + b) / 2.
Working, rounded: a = 4.29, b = 4.16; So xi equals 4.19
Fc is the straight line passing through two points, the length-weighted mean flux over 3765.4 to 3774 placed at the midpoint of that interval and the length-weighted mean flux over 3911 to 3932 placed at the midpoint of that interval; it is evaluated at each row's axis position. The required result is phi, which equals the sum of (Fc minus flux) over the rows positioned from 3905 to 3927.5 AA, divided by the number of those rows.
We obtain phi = -0.03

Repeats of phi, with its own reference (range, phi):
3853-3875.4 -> -1.05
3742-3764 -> -0.08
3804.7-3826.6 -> 0.04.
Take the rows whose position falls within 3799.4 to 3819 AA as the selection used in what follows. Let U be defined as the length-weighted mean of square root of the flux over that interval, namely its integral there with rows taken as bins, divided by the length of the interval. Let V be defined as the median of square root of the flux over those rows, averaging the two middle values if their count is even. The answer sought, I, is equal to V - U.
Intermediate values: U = 2.06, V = 2.06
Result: 0.001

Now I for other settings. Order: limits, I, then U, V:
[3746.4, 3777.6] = 0.009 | 2.14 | 2.15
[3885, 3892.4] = 0.002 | 2.09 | 2.09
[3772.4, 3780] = -0.006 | 2.07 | 2.07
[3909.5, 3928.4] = 0.010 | 1.94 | 1.95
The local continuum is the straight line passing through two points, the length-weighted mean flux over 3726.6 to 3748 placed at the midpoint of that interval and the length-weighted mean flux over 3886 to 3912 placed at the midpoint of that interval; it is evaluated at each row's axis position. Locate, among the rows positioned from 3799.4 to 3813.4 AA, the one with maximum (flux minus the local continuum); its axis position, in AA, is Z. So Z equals 3809.49 AA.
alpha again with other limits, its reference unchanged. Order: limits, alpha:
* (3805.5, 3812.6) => 3812.12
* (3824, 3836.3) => 3830.60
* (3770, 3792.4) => 3777.17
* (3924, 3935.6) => 3926.14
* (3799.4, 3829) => 3828.83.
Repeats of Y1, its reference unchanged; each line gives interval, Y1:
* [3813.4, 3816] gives 0.34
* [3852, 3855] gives 0.00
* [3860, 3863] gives 0.01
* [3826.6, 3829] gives 0.50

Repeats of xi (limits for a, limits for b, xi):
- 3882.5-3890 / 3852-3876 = 4.30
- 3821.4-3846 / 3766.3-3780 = 4.22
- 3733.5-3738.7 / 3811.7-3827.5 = 4.25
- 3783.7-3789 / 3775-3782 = 4.26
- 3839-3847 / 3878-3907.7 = 3.89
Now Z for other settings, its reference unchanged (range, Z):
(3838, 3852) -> 3851.82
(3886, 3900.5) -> 3889.25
